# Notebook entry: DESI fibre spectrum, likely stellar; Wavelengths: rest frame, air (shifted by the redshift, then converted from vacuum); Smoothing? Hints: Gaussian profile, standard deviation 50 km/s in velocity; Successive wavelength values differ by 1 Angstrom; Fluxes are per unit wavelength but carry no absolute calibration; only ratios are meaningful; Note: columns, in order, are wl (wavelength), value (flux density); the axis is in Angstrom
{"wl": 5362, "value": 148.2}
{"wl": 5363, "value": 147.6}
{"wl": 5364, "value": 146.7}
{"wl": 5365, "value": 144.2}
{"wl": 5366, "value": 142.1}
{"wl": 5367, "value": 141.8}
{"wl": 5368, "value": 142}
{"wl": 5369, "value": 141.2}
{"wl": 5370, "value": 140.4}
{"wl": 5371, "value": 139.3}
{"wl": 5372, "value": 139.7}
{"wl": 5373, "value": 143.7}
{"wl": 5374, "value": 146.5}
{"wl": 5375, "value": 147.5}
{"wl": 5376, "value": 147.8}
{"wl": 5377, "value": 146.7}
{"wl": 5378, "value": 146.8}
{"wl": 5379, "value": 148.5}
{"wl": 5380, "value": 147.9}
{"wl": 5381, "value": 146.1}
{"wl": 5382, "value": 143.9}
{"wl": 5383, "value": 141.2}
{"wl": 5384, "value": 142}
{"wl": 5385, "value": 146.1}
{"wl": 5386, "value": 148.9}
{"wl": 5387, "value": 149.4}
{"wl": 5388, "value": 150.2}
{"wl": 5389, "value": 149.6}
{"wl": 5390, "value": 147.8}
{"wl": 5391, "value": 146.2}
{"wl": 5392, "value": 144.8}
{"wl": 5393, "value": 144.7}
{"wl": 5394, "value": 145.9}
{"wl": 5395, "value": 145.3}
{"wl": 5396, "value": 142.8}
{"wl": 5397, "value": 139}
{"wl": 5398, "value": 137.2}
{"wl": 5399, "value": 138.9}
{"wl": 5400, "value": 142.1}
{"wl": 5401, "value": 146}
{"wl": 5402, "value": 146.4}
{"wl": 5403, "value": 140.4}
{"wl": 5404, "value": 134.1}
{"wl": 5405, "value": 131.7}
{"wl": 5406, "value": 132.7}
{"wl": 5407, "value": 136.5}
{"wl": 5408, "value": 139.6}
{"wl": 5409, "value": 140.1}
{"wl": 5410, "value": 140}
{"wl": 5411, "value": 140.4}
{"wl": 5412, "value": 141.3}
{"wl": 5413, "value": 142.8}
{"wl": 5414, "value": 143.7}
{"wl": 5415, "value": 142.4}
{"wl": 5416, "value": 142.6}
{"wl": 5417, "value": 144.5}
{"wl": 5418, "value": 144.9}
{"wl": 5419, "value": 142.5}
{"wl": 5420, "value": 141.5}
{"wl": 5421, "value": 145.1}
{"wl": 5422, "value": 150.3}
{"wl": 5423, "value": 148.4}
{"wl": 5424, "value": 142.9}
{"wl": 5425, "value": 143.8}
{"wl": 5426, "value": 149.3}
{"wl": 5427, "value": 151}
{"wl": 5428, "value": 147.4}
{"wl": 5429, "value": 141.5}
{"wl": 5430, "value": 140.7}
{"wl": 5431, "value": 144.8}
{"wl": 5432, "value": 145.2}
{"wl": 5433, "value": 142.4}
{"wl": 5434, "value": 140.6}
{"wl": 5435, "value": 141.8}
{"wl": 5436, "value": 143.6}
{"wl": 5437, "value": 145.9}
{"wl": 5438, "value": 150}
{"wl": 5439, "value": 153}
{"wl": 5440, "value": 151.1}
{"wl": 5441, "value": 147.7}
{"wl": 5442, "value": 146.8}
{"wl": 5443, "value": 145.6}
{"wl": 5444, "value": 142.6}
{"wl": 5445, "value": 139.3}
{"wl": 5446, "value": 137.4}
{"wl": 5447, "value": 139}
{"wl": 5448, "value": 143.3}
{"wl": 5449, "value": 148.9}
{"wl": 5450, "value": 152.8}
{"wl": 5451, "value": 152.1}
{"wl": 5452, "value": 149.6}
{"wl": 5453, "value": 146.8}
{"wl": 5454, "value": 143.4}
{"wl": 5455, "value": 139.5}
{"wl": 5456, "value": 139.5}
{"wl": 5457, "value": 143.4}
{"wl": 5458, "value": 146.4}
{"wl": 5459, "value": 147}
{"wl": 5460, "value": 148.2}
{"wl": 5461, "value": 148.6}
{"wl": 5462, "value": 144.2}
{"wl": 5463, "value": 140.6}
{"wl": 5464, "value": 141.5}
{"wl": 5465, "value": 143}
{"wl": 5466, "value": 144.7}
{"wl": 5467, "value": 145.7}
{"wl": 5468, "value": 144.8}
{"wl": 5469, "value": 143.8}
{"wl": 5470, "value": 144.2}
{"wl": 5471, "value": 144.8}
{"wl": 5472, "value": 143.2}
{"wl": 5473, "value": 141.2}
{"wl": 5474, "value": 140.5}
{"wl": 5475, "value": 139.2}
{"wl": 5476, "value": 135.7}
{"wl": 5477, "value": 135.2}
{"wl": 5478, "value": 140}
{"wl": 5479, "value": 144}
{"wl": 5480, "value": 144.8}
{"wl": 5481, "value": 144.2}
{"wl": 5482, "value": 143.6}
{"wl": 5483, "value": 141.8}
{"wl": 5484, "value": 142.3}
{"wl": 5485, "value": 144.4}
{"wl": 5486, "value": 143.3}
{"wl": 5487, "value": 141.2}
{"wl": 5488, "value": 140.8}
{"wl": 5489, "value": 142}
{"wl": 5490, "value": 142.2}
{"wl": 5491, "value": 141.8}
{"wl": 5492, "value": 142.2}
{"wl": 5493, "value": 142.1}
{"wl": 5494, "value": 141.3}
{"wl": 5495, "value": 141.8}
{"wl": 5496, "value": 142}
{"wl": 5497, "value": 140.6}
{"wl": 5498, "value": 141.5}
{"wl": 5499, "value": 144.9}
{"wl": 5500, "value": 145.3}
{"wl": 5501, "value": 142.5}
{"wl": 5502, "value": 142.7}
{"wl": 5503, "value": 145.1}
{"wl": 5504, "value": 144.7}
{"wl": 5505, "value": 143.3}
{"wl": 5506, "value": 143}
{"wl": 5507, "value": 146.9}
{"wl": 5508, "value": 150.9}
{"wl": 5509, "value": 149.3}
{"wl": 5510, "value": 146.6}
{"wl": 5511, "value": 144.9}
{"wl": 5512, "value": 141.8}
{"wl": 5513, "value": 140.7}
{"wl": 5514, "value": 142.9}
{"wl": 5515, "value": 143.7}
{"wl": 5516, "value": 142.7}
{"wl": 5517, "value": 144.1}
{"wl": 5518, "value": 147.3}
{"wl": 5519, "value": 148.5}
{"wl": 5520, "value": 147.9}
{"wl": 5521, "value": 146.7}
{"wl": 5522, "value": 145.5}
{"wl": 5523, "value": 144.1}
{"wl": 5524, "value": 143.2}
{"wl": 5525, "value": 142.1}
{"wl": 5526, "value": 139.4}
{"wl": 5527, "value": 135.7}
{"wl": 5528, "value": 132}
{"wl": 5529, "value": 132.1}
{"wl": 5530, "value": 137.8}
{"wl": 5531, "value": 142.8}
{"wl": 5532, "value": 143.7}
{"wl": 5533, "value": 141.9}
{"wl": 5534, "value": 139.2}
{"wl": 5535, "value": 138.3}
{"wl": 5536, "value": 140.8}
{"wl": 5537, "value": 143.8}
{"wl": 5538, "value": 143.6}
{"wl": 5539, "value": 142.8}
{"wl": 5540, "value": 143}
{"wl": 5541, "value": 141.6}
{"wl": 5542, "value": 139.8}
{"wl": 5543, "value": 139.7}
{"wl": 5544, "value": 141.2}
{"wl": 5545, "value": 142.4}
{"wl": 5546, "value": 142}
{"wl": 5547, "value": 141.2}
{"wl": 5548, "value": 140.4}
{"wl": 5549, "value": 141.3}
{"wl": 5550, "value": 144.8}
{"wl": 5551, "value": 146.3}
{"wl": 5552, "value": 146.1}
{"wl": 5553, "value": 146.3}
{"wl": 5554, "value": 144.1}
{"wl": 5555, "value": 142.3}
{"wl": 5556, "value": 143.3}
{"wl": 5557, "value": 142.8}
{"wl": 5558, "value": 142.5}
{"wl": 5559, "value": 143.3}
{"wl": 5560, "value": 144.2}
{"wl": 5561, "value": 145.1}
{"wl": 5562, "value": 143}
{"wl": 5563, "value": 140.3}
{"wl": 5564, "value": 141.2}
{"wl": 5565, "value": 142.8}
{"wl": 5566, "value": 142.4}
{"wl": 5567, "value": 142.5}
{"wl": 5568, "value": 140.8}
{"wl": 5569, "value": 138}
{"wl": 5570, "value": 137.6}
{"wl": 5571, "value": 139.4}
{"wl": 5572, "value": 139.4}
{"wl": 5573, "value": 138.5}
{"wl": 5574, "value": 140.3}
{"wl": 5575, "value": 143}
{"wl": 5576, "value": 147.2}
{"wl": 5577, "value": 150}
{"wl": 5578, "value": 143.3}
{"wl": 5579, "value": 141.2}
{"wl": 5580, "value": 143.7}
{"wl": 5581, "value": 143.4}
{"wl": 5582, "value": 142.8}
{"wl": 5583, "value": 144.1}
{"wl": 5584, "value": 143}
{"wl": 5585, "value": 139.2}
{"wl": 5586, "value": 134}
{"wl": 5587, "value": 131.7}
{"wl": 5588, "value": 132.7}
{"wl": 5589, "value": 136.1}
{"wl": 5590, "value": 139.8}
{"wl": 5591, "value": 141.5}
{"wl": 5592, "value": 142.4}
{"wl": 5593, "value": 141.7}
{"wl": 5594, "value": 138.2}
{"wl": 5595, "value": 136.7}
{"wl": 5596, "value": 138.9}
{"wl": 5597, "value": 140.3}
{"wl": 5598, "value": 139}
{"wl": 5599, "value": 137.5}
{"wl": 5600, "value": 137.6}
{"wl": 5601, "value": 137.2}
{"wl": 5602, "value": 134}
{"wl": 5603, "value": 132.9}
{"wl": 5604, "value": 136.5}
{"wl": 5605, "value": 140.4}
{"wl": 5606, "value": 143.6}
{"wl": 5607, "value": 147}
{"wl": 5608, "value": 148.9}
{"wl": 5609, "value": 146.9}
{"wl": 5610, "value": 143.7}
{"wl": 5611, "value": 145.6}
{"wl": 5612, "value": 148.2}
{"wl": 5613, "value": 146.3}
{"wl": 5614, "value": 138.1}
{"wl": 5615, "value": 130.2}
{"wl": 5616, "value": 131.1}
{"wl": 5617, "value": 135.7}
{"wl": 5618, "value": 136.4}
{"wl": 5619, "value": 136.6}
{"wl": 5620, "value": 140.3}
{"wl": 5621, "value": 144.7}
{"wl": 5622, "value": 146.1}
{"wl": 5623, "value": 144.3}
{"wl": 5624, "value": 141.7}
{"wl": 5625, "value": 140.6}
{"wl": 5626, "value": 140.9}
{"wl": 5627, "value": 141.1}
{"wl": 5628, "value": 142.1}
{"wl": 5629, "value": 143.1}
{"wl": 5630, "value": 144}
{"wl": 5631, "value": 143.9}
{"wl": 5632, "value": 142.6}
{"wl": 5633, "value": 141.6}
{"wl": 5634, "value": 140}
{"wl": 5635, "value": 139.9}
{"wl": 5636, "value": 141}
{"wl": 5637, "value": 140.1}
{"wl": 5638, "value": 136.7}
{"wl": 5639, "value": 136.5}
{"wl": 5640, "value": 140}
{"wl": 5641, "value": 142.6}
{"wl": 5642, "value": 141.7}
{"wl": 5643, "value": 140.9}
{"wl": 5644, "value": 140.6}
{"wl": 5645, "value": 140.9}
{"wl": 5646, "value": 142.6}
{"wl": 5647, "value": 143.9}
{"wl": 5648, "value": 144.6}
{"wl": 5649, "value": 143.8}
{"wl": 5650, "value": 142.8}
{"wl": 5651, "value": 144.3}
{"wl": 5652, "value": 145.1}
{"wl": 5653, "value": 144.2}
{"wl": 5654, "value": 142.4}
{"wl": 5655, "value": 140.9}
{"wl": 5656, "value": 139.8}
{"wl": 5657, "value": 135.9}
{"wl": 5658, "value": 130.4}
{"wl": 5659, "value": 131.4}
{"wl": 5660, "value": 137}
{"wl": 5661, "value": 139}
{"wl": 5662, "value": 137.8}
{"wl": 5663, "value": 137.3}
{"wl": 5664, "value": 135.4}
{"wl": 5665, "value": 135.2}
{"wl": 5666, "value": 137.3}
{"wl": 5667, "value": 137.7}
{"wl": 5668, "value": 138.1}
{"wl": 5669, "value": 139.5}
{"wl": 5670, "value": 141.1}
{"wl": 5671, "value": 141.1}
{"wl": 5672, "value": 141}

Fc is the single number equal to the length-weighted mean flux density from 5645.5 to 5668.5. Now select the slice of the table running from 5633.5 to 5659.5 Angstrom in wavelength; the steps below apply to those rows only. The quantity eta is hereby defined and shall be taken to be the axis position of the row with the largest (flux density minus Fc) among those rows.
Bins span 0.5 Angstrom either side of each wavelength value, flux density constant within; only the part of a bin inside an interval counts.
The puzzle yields 5652 Angstrom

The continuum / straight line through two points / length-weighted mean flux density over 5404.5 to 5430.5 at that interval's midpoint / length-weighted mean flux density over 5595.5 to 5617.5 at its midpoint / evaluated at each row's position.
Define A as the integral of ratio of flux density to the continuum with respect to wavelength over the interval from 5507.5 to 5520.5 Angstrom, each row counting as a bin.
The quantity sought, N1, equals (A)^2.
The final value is 179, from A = 13.4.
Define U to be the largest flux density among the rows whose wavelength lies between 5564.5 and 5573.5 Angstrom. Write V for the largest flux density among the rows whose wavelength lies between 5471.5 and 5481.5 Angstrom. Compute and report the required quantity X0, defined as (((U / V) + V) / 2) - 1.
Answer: 71.9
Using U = 142.8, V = 144.8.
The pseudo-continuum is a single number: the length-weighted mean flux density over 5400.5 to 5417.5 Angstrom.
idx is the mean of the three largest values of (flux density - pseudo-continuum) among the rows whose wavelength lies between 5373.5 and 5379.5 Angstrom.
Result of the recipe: 8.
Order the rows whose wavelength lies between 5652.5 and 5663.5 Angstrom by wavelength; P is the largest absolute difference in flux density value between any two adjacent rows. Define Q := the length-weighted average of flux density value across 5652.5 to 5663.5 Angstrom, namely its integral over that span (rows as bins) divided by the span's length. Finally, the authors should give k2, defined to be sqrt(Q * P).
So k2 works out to 28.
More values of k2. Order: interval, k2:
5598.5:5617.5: 34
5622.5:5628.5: 19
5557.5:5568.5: 20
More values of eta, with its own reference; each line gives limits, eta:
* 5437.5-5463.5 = 5439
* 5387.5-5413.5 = 5388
